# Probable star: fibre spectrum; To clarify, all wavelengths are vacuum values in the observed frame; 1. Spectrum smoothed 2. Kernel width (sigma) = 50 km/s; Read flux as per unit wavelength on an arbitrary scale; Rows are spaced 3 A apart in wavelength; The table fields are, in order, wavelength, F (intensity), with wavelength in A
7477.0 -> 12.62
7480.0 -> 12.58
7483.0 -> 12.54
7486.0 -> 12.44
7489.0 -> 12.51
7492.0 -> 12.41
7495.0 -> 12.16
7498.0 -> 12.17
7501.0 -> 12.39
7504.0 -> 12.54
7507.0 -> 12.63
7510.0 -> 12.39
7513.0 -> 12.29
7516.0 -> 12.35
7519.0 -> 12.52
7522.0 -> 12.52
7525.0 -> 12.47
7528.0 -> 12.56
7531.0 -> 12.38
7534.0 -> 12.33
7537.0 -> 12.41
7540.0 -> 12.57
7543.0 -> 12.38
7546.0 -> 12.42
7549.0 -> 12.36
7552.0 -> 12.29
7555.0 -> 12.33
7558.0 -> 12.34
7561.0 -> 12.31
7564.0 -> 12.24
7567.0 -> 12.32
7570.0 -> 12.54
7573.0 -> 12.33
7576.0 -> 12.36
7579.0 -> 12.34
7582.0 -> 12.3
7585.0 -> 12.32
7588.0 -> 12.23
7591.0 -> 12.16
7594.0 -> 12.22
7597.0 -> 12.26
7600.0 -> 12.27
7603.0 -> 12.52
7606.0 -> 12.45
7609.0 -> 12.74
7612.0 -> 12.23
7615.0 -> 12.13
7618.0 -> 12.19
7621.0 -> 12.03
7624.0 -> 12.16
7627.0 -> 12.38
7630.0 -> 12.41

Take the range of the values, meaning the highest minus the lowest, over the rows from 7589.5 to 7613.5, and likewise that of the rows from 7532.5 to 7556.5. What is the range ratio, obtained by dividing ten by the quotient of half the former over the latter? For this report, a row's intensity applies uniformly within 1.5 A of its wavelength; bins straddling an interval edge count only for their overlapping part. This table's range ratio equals 10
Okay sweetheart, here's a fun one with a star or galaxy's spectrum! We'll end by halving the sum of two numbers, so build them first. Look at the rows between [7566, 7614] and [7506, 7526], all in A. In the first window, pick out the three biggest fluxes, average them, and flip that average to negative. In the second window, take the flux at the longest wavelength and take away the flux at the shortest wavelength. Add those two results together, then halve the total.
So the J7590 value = -6.38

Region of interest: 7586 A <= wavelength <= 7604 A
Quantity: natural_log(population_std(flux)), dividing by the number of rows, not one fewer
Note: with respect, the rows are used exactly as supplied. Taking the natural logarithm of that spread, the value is -2.2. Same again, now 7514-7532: -2.6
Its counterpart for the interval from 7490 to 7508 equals -1.7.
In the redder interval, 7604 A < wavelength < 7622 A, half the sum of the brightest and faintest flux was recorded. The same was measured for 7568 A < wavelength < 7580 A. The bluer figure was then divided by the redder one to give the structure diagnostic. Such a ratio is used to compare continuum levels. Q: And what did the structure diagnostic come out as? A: 1.00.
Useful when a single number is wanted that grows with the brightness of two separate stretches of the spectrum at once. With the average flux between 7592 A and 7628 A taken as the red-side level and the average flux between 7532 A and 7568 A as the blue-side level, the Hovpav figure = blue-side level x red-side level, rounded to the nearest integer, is 152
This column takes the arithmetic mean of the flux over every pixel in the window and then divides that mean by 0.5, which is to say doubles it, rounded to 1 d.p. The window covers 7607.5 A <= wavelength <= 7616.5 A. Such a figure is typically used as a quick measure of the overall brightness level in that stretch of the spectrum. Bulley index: 24.7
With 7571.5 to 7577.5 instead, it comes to 24.7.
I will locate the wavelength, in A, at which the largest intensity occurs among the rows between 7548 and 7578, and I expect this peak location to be 7570.0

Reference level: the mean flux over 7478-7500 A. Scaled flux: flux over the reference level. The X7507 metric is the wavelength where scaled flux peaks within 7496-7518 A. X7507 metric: 7507.0 A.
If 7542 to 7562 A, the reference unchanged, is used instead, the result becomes 7546.0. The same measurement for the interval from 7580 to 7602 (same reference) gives 7585.0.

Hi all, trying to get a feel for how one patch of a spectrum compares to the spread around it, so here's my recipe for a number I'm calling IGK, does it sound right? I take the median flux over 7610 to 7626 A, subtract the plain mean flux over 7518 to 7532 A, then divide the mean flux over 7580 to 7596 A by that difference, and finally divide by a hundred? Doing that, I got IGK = -0.37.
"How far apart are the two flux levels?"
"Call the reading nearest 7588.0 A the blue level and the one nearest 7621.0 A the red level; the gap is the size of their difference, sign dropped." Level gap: 0.20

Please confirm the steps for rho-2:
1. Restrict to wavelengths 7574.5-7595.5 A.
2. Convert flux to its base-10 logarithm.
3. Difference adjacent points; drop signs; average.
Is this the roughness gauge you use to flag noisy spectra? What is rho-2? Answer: 0.0018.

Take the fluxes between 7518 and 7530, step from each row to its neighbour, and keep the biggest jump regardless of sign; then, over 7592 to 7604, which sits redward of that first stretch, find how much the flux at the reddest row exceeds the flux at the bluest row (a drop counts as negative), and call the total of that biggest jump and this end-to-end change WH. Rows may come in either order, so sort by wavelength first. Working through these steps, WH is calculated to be 0.39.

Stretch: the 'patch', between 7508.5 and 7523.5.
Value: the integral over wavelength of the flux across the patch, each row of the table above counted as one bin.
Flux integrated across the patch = 186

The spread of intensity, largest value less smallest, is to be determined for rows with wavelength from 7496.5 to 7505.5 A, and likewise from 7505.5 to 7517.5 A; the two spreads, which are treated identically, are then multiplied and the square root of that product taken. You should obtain 0.35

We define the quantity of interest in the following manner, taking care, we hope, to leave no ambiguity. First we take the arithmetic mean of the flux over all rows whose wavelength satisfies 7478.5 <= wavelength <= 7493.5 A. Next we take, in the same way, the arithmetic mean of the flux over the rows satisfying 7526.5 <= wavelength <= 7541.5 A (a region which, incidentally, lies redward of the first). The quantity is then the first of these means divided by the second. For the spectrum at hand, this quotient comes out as 1.00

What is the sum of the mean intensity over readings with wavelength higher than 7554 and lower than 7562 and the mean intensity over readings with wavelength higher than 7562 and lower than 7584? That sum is 24.7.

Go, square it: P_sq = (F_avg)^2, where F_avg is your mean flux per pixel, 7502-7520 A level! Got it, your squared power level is 155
